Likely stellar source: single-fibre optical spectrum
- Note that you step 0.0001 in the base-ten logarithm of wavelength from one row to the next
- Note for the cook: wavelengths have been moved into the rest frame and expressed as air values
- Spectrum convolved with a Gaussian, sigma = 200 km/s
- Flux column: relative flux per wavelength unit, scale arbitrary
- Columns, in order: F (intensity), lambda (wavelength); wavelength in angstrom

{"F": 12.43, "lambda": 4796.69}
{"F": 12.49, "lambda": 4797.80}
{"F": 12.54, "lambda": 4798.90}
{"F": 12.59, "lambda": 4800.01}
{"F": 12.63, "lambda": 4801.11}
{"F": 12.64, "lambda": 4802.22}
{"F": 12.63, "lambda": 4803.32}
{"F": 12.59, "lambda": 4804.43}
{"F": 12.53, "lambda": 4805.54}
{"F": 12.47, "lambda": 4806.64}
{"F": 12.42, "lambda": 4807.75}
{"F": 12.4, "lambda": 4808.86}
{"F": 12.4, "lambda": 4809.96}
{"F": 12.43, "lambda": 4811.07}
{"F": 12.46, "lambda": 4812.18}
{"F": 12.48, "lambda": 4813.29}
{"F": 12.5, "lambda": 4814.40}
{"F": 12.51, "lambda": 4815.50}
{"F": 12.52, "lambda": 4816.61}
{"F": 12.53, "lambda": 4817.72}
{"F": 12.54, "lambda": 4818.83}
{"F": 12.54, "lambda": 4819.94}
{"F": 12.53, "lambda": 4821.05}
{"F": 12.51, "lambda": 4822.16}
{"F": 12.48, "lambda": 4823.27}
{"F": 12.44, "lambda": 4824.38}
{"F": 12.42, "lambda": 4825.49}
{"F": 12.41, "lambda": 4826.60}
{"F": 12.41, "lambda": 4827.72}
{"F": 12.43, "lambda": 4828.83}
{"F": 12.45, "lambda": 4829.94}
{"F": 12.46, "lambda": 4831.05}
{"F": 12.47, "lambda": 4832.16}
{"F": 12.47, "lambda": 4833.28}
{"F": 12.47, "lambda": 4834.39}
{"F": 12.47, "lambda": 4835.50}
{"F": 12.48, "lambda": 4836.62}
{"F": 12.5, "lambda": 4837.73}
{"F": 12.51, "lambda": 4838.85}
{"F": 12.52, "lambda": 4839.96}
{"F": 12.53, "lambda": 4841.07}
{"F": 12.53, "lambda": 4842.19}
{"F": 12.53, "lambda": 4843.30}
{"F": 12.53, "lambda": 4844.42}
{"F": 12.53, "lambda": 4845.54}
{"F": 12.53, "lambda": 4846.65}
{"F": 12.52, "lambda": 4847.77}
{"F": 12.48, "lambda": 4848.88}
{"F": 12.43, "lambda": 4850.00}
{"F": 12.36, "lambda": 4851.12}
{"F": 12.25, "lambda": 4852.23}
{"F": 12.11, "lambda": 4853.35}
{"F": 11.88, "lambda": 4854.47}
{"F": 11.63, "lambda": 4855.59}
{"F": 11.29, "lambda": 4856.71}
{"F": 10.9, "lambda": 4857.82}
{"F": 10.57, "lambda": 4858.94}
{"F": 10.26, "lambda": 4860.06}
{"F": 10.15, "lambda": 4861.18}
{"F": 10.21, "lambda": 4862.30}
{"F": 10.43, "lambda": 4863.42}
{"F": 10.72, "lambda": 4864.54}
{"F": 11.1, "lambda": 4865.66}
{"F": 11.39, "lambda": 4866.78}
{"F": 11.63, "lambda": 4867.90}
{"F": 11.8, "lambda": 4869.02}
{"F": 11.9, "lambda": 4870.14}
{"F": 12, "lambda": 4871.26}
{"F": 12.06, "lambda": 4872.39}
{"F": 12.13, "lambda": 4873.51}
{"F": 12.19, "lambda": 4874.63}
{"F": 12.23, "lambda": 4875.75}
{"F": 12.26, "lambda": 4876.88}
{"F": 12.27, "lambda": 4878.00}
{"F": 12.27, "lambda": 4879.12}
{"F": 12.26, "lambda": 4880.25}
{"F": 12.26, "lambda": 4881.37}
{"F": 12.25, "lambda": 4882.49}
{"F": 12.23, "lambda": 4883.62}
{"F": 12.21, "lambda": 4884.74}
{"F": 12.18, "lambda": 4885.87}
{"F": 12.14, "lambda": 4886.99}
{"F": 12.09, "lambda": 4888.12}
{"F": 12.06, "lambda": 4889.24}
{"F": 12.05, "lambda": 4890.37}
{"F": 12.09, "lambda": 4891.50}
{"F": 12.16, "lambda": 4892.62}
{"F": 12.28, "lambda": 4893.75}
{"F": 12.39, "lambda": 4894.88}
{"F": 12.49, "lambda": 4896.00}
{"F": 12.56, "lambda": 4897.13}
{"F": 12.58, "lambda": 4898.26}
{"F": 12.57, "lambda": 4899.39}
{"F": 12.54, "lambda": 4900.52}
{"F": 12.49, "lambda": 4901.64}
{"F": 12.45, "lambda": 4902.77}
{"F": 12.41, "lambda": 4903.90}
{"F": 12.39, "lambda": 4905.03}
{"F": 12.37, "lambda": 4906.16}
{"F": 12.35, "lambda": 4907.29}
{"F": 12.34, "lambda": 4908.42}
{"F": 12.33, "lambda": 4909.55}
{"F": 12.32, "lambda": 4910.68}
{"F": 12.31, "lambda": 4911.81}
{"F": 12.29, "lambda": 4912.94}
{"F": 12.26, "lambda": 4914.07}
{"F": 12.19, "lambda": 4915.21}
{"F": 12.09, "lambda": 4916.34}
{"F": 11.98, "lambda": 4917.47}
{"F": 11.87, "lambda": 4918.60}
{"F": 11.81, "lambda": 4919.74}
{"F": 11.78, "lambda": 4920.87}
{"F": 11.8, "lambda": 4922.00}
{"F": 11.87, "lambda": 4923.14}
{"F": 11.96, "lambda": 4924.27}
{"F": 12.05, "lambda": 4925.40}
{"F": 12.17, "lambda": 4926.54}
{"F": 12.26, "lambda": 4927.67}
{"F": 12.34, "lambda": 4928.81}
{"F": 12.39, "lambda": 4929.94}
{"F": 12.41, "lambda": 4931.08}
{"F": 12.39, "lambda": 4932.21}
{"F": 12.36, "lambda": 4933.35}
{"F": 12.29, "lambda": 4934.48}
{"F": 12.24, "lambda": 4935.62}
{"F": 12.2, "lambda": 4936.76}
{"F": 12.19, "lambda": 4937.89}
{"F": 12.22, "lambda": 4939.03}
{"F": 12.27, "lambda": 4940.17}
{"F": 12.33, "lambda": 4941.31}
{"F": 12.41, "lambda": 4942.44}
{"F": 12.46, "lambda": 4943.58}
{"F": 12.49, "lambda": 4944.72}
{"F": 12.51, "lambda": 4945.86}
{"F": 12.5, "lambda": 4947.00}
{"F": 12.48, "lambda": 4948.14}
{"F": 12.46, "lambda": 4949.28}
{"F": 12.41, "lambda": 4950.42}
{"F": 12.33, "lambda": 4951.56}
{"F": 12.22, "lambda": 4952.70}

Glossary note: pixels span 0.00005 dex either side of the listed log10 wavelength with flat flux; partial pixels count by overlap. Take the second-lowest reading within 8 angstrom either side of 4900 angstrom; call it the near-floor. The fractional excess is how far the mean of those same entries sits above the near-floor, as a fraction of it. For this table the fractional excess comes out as 0.0123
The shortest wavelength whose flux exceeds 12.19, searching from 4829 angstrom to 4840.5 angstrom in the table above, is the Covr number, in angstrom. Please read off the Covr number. 4829.94 angstrom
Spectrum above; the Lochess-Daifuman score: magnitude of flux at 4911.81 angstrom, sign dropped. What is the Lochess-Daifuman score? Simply 12.3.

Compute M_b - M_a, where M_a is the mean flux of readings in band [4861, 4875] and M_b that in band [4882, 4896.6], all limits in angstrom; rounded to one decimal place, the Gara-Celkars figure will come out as 0.8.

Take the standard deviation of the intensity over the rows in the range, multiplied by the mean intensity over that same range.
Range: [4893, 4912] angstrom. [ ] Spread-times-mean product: 1.2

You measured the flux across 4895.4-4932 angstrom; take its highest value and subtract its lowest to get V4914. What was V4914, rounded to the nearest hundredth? 0.80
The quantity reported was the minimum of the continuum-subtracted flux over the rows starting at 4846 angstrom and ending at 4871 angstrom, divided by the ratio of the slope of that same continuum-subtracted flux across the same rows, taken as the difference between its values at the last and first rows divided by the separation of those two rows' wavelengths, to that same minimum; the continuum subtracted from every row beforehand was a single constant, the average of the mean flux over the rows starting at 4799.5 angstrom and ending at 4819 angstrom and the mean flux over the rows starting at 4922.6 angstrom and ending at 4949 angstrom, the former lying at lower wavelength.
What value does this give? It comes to -190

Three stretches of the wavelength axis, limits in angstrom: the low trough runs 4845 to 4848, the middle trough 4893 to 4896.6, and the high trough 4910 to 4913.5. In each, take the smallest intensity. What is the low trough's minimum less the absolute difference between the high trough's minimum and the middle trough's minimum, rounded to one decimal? 12.5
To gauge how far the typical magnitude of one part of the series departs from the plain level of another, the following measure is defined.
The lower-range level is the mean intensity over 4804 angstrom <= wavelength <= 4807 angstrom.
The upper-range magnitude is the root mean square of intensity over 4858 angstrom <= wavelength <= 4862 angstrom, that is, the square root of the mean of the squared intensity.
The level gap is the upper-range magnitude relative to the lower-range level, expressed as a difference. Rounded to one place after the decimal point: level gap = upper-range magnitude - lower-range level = -2.2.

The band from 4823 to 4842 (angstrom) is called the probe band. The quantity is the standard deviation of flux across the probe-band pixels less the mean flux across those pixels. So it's -12.4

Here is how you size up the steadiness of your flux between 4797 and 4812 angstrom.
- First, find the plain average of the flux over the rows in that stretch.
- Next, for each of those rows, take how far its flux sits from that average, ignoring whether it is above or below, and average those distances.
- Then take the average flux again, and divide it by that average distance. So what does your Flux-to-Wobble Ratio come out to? 160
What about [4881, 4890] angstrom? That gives 201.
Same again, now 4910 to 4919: 88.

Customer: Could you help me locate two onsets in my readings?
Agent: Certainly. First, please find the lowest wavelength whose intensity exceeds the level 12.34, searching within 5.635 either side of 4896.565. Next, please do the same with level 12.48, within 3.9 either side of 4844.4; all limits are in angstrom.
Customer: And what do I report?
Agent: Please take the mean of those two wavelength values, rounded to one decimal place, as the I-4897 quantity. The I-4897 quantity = 4868.0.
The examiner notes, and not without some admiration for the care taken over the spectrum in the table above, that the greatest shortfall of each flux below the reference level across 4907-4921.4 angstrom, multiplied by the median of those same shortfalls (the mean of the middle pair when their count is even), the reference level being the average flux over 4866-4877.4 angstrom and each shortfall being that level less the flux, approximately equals -0.05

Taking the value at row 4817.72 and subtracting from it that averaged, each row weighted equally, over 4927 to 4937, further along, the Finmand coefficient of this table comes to 0.21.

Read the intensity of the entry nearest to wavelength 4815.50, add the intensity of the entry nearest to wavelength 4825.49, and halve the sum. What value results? 12.5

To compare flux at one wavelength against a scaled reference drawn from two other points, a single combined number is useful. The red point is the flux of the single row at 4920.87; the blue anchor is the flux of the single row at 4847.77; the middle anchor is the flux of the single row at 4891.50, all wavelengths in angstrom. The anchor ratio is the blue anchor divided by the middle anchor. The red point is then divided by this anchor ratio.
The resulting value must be 11.4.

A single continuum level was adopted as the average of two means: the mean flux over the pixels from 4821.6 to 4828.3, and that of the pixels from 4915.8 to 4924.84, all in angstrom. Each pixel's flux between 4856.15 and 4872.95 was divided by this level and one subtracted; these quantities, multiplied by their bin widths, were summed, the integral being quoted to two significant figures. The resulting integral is -1.5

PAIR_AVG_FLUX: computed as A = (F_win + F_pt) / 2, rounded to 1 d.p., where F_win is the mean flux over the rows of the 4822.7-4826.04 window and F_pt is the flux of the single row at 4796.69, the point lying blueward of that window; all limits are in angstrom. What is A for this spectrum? 12.4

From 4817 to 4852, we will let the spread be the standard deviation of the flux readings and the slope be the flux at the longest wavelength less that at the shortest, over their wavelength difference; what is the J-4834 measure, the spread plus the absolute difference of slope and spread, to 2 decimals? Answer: 0.10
